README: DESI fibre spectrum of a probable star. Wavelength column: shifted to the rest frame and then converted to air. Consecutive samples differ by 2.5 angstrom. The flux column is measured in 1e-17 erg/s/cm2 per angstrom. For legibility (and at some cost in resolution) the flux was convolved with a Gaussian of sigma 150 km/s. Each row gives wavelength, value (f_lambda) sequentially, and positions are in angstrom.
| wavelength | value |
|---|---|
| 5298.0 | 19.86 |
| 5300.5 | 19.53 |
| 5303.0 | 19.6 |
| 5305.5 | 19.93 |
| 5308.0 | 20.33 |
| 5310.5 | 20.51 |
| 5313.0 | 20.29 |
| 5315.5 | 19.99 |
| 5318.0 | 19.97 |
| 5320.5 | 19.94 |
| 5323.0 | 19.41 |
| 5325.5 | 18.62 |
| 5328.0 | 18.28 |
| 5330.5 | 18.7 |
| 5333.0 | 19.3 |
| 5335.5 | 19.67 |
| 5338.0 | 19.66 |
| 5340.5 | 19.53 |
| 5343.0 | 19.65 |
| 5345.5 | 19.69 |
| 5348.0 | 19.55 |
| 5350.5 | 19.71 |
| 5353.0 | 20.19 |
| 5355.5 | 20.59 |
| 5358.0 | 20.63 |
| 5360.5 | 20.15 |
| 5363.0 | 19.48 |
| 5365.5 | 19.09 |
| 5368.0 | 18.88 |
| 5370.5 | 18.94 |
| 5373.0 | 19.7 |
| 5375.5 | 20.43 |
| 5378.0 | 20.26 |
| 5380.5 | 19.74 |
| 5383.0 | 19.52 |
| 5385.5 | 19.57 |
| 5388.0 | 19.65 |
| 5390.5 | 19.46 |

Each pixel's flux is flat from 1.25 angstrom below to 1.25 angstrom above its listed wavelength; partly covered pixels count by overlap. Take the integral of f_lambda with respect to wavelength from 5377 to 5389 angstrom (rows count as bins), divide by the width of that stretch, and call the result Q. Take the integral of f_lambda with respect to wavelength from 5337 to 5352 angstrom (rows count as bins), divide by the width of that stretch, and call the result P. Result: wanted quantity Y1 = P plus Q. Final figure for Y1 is 39.4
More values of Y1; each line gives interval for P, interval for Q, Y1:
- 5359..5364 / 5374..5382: 40.0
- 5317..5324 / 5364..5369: 38.8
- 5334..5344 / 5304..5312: 39.9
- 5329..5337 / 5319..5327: 38.5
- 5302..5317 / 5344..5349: 39.7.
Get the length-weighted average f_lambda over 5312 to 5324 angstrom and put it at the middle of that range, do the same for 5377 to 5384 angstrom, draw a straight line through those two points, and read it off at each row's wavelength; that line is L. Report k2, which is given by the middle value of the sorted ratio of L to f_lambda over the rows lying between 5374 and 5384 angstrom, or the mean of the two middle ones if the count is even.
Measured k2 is 0.99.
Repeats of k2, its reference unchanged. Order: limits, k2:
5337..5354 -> 1.01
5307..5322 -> 0.99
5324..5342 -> 1.03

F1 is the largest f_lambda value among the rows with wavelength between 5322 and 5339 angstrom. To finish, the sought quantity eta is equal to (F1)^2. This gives 387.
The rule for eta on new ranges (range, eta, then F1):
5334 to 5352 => 388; 19.71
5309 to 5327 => 421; 20.51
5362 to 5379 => 417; 20.43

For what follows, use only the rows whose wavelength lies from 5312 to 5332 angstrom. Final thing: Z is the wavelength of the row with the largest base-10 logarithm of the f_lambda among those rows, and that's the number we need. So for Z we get 5313.0 angstrom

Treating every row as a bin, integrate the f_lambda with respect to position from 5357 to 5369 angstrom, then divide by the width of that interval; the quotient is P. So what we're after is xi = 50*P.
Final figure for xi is 982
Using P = 19.64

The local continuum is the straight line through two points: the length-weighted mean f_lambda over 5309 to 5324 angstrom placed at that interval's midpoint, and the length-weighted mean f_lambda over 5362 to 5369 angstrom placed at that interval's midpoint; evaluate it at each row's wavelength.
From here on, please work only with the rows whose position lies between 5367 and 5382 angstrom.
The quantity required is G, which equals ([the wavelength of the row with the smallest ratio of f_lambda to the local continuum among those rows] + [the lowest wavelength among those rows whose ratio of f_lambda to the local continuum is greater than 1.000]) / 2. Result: 5370.5 angstrom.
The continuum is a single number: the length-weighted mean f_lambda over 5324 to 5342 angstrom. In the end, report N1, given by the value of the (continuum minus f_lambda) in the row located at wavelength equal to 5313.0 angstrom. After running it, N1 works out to -1.2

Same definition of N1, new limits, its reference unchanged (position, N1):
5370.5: 0.2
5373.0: -0.6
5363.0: -0.4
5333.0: -0.2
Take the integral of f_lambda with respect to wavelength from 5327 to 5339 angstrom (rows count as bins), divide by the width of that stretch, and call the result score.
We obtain 19.1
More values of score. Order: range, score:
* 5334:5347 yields 19.6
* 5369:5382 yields 19.8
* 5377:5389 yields 19.7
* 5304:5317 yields 20.2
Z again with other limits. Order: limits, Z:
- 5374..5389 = 5375.5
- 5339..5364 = 5358.0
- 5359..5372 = 5360.5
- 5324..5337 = 5335.5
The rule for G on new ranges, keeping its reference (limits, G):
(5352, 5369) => 5360.5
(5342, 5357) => 5345.5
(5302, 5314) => 5305.5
